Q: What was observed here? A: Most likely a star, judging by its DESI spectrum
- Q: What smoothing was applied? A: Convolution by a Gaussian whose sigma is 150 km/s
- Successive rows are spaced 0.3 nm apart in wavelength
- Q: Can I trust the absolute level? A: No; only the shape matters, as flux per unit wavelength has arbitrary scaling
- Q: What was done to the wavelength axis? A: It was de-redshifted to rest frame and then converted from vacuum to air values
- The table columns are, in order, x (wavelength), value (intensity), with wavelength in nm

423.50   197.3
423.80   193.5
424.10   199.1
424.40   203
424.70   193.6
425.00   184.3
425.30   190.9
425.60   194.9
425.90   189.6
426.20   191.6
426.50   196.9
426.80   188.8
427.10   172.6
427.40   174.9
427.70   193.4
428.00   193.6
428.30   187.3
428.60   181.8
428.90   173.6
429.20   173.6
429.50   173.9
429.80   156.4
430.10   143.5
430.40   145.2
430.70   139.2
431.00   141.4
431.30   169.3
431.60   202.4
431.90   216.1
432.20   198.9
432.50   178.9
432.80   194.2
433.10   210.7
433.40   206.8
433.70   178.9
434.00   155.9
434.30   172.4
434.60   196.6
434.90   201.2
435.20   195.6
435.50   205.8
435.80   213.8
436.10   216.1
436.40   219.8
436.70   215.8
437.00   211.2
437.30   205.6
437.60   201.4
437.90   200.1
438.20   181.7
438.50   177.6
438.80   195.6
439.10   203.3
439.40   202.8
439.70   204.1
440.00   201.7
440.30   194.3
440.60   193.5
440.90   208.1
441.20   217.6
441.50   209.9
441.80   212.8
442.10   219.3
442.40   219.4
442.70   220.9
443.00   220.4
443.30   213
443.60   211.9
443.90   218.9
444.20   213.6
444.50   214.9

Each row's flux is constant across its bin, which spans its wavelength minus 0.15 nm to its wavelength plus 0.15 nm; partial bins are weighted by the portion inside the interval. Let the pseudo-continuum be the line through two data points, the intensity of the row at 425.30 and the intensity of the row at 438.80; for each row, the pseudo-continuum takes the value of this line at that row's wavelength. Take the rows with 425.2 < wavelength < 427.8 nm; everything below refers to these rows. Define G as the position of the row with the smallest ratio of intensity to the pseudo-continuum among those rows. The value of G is 427.10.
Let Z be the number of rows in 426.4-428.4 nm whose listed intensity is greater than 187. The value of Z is 5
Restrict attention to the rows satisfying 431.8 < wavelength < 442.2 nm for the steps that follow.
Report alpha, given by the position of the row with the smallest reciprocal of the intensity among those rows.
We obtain 436.40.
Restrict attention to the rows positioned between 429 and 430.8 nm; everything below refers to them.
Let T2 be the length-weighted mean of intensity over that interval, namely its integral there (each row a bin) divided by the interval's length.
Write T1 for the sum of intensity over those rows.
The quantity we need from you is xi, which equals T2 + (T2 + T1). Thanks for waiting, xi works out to 1244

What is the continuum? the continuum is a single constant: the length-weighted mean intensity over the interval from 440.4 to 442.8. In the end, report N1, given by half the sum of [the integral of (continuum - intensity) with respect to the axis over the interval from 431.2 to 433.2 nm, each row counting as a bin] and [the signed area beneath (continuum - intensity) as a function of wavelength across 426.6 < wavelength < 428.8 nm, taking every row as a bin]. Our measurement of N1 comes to 46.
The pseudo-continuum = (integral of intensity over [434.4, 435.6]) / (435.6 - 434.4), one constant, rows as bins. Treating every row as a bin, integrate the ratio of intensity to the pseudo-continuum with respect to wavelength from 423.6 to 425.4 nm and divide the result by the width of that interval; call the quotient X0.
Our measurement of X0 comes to 0.98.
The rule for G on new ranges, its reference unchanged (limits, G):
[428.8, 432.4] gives 430.70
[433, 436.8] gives 434.00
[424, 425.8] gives 425.00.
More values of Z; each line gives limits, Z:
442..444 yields 7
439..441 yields 7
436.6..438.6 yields 5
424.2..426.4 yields 6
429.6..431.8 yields 1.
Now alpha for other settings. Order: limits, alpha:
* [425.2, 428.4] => 426.50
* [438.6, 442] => 441.20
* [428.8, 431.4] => 429.50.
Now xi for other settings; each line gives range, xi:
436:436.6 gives 872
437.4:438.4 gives 971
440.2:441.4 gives 1222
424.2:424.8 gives 794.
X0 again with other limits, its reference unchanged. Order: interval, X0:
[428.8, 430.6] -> 0.81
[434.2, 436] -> 1.00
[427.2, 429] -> 0.93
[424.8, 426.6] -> 0.96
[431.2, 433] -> 0.98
